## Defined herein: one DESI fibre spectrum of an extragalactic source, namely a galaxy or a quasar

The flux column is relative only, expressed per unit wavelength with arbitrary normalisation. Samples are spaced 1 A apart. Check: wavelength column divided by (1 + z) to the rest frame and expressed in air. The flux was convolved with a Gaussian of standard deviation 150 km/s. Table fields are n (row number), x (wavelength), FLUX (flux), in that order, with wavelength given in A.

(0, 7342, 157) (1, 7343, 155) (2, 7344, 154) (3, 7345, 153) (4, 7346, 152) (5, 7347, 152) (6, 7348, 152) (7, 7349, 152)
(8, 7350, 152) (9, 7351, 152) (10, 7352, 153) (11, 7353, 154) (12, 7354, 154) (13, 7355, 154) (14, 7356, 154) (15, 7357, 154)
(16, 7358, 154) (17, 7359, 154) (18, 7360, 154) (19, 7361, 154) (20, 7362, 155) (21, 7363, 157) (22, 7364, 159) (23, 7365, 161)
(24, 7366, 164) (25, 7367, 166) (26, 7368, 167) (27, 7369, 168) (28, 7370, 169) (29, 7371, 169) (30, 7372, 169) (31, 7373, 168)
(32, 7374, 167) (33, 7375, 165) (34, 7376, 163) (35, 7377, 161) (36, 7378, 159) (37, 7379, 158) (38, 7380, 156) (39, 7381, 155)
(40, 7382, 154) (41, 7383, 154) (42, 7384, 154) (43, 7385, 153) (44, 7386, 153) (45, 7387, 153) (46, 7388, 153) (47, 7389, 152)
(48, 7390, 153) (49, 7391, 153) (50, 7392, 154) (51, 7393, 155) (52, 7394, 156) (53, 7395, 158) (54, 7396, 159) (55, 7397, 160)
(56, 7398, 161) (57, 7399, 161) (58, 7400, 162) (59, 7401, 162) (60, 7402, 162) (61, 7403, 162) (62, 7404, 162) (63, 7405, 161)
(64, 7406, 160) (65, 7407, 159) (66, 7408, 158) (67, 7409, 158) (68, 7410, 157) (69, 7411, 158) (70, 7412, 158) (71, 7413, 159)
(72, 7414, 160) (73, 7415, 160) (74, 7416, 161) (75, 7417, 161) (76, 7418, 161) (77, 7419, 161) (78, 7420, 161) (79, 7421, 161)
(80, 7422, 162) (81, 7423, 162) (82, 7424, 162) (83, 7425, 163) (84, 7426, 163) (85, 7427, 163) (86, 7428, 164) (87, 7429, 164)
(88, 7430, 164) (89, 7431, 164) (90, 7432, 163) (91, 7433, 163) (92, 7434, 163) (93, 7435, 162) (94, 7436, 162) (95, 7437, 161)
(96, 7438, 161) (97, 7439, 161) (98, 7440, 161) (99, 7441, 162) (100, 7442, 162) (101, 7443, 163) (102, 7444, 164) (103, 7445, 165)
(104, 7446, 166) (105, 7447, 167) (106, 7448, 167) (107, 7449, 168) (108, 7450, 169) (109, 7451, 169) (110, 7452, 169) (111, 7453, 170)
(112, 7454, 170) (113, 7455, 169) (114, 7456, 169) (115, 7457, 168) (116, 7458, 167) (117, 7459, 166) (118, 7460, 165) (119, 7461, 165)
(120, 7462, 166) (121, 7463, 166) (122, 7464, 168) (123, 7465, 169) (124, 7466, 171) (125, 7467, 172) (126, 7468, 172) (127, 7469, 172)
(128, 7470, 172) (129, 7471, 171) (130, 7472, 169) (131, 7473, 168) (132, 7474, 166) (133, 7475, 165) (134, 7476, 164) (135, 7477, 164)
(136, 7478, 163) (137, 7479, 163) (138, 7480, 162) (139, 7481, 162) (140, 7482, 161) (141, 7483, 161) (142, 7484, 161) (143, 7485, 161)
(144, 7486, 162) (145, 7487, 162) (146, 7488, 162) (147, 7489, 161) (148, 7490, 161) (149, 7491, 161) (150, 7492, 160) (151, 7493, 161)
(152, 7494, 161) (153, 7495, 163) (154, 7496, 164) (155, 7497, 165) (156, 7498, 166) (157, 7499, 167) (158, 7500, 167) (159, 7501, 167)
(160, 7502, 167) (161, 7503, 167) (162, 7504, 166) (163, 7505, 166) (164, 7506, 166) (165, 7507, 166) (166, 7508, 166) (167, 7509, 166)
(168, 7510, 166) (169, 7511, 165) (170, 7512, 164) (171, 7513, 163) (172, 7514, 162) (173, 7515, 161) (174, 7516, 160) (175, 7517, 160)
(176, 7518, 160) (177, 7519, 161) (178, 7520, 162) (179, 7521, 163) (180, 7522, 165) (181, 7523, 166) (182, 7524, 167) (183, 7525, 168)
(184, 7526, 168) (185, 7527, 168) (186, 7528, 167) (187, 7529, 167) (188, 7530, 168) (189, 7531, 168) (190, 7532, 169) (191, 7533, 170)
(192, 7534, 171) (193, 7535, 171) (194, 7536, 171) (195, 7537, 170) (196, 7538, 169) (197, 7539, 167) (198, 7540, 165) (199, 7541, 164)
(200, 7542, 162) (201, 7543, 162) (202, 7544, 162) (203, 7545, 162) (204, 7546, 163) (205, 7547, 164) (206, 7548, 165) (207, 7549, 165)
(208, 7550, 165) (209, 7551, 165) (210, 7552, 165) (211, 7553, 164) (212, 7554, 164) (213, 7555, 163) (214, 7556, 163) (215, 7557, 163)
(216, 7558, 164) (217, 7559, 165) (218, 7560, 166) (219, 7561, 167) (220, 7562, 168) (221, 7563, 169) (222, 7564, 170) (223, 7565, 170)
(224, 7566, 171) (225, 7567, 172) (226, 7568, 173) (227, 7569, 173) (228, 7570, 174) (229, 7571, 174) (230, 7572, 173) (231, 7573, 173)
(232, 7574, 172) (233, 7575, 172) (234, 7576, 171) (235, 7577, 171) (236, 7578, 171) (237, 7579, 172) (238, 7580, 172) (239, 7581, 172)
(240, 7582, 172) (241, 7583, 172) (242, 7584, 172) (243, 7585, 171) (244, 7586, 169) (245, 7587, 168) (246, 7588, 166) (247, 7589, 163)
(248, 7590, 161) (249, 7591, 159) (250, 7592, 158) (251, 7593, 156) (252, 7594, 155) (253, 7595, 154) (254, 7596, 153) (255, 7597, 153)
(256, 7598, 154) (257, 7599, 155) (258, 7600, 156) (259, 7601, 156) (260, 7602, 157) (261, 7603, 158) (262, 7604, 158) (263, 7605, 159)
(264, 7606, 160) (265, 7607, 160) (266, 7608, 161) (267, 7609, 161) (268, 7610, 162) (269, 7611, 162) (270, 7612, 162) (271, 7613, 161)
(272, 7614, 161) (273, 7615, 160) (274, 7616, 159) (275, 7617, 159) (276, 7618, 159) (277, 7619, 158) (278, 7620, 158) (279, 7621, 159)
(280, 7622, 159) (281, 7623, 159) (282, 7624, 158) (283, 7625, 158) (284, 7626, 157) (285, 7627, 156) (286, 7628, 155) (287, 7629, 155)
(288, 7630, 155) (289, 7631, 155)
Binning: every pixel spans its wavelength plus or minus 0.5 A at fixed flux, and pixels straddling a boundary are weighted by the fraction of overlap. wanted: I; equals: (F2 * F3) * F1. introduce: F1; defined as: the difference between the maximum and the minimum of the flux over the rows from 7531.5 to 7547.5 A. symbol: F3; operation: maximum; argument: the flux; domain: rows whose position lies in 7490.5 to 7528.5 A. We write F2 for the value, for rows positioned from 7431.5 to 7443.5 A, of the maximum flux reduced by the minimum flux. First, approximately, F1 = 9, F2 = 2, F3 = 168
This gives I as 3024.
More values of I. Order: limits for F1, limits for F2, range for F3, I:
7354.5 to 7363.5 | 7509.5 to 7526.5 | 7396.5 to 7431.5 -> 3936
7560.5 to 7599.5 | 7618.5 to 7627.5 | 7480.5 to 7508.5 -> 10521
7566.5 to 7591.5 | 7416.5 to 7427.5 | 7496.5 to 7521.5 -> 5010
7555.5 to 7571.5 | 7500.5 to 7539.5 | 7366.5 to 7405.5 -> 20449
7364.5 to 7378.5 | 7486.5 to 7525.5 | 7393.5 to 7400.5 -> 12960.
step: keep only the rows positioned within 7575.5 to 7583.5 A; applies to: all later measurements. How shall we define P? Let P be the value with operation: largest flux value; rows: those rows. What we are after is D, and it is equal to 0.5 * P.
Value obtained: 86.0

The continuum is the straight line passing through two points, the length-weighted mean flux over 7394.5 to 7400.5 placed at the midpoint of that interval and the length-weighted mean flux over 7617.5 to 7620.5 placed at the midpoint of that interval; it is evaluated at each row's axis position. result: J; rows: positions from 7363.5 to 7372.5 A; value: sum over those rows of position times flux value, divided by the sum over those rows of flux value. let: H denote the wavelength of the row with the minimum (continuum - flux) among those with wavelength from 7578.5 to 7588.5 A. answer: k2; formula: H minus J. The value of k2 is 215.9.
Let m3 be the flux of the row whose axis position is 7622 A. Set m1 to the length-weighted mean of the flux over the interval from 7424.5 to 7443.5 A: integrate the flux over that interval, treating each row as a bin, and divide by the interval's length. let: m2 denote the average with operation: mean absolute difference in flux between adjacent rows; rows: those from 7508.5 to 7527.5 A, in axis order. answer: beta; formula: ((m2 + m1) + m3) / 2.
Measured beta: 161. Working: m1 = 162.6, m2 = 0.78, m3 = 159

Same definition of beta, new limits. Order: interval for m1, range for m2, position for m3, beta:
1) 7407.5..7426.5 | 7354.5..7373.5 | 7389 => 157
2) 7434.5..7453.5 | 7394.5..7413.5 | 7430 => 165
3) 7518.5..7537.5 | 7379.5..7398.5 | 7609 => 165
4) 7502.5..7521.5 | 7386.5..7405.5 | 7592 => 161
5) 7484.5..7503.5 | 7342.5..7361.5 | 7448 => 165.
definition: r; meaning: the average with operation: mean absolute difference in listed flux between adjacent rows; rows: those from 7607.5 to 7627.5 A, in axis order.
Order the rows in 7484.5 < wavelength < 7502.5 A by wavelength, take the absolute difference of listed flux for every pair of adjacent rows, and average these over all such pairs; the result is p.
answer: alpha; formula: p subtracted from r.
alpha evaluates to -0.1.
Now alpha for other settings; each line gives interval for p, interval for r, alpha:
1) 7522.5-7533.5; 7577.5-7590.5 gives 0.4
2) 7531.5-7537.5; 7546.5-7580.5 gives -0.1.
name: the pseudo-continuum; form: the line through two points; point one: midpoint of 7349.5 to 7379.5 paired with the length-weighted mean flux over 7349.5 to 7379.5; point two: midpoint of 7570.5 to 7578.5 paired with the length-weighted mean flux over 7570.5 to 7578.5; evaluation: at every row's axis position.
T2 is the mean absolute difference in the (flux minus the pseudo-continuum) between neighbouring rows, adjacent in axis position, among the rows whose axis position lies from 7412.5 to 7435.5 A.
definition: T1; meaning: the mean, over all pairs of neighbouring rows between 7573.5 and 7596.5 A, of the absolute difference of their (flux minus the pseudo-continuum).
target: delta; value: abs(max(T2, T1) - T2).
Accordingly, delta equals 0.658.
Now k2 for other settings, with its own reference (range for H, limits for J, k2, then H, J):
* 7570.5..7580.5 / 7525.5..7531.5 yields 42.5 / 7571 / 7528.5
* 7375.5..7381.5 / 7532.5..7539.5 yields -160.0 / 7376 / 7536.0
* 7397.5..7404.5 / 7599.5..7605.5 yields -198.5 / 7404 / 7602.5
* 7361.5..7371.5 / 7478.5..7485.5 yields -111.0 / 7371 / 7482.0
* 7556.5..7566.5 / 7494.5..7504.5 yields 66.5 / 7566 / 7499.5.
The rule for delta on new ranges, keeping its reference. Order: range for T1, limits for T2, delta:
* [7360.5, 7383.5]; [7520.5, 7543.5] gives 0.495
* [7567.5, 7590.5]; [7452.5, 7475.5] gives 0.000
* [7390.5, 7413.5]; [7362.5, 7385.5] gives 0.000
